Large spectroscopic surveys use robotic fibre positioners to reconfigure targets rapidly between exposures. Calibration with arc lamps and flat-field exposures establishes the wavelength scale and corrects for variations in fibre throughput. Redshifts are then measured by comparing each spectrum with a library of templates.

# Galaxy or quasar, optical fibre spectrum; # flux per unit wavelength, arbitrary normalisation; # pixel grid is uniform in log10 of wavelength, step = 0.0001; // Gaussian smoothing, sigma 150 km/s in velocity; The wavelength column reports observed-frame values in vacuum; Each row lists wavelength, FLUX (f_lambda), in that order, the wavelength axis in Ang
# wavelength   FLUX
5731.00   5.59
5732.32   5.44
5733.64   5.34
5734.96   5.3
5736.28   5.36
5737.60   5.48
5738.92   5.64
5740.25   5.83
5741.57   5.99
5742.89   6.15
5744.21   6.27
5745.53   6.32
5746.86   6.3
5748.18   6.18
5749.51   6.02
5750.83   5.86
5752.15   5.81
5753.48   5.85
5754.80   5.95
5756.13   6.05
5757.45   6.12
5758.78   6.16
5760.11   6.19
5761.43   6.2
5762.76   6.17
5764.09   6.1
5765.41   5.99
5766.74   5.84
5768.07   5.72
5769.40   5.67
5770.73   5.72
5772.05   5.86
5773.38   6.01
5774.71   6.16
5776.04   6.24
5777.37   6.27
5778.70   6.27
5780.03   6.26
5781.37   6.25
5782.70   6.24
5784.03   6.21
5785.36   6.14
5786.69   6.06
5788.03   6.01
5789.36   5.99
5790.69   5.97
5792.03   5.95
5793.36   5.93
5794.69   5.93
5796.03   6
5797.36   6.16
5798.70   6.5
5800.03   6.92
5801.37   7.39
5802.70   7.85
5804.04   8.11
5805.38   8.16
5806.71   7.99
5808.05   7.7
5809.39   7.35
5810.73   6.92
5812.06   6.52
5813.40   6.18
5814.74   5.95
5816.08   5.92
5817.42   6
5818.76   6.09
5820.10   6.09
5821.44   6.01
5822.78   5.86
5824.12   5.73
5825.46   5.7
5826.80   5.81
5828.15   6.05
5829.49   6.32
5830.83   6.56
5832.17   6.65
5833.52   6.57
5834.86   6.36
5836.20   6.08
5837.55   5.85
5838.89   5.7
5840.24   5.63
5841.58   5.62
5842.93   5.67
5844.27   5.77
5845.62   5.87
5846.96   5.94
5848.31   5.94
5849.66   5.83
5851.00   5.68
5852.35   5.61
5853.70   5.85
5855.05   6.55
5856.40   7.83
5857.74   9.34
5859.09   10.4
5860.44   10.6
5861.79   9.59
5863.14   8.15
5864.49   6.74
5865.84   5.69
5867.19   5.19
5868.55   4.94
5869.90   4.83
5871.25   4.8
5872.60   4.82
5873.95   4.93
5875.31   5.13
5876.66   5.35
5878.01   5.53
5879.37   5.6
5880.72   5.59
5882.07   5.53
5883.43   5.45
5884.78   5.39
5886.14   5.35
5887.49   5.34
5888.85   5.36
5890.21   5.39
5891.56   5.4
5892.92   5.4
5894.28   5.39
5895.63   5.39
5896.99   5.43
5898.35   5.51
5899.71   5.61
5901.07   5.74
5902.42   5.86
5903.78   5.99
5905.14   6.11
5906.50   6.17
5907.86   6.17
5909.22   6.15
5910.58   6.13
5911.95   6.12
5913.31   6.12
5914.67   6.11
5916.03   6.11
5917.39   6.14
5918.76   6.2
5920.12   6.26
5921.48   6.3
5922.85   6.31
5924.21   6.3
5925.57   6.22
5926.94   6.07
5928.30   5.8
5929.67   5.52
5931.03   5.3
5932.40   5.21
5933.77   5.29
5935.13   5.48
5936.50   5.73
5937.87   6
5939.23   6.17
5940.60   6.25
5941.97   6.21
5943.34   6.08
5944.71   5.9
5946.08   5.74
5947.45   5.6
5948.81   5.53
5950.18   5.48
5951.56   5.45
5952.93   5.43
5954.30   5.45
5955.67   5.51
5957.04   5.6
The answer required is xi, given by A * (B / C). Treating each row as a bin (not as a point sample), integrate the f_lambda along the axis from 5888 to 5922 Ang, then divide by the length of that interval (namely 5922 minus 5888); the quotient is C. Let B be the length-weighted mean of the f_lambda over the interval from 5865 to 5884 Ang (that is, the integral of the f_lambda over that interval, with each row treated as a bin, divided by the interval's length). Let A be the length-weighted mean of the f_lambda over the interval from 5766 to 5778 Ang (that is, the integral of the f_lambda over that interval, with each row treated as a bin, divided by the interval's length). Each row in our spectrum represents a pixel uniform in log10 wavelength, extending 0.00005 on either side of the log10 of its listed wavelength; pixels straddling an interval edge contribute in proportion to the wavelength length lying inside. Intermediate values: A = 5.94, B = 5.3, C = 5.86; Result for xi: 5.3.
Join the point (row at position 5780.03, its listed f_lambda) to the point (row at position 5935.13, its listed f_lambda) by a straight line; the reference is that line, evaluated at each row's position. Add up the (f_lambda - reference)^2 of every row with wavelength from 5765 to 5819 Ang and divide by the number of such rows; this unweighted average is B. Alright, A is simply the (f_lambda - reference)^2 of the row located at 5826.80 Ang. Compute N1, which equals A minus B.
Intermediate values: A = 0.046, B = 0.58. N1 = -0.53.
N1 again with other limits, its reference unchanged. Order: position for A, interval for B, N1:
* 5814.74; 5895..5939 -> -0.21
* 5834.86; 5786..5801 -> 0.04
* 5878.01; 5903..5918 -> -0.21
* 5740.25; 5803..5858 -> -0.45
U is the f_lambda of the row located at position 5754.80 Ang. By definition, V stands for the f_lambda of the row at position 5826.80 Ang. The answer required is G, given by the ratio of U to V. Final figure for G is 1.02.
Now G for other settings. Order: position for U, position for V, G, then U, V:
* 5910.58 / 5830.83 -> 0.93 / 6.13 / 6.56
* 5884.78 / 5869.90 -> 1.12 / 5.39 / 4.83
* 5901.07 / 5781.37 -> 0.92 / 5.74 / 6.25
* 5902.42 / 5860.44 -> 0.55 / 5.86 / 10.6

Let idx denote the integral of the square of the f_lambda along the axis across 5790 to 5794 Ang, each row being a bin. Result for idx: 142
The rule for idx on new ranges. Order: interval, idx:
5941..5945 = 148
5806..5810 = 237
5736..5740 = 123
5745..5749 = 156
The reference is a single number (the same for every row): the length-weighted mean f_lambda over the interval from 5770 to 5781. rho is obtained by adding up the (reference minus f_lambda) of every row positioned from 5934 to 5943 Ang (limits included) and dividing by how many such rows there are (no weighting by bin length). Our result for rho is 0.1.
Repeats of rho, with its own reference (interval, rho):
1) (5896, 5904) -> 0.4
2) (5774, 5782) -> -0.1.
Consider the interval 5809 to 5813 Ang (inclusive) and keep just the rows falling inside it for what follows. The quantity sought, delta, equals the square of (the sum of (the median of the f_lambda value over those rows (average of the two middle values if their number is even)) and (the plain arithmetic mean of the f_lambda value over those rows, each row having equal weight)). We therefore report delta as 192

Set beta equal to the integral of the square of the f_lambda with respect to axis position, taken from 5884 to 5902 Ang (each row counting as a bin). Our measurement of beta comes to 534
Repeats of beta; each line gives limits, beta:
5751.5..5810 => 2386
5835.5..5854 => 620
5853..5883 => 1367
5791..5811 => 987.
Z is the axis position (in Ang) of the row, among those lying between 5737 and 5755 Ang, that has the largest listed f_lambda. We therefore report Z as 5745.53 Ang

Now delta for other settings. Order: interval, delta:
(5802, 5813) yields 236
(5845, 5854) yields 136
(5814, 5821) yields 144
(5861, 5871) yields 147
